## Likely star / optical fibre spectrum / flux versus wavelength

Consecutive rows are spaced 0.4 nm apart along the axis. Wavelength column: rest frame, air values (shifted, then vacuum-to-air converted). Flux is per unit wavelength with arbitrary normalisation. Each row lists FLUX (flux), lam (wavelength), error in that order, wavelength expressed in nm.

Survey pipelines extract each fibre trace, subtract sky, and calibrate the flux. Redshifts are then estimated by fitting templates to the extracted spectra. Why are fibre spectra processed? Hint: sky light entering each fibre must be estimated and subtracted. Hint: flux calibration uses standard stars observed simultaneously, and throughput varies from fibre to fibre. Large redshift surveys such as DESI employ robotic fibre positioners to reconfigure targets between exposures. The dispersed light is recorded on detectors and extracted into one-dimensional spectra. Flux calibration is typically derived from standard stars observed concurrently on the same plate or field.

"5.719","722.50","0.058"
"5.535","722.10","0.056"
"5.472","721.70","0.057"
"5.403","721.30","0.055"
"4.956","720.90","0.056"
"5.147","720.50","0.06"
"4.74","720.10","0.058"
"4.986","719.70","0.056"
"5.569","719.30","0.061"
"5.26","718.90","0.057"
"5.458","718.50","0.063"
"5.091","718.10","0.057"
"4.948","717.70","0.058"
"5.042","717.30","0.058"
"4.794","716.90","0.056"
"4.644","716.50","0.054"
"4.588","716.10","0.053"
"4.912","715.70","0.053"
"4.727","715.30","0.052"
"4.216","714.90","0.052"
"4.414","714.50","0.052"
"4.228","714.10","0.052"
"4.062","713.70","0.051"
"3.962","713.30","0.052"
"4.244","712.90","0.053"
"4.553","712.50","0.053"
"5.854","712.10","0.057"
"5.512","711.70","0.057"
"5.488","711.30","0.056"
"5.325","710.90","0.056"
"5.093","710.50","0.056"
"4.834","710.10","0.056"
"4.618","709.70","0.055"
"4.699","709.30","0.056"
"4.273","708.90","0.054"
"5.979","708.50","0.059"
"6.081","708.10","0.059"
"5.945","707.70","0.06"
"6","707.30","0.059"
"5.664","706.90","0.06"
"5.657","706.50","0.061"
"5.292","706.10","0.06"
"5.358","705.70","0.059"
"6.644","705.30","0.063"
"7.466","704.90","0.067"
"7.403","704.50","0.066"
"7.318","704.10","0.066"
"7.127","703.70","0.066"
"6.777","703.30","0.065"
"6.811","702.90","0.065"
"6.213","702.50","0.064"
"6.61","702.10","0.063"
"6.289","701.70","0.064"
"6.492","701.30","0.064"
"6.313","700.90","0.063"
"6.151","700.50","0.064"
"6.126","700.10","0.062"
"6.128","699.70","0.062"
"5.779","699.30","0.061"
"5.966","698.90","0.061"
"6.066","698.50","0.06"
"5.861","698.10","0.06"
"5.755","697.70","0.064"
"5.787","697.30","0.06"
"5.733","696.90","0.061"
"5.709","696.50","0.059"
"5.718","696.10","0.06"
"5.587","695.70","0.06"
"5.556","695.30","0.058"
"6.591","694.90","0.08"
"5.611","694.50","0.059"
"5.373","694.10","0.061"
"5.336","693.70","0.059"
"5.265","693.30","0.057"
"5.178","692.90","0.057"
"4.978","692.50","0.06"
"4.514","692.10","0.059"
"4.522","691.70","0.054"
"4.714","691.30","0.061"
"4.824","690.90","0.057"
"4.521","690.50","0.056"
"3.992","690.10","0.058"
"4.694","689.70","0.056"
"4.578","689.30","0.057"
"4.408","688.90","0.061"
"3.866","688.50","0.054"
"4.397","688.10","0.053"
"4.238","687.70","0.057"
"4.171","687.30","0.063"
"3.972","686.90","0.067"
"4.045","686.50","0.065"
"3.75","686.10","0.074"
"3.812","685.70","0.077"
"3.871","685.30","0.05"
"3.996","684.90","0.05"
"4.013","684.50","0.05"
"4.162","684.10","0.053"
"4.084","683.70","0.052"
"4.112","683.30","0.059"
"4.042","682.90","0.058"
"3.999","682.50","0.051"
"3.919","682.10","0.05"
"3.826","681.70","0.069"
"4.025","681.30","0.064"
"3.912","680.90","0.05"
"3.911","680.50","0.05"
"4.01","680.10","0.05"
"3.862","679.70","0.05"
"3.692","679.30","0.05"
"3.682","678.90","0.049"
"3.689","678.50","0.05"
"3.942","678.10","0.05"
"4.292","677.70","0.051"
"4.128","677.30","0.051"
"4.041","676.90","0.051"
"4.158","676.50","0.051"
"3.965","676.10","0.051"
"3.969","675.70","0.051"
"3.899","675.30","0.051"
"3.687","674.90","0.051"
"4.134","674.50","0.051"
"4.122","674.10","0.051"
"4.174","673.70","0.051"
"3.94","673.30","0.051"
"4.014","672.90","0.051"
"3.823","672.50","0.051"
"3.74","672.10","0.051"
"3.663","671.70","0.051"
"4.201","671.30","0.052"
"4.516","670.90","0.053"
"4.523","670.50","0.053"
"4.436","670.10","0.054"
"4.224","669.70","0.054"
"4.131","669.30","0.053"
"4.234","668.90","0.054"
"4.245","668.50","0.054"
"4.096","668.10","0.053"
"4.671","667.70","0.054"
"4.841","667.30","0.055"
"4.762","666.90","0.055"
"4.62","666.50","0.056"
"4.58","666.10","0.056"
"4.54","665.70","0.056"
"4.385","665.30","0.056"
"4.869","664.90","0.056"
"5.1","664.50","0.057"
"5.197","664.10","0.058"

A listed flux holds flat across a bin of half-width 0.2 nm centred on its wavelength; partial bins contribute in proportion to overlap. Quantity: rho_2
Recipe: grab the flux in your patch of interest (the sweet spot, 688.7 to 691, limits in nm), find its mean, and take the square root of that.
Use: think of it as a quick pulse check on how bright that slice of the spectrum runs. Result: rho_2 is 2.12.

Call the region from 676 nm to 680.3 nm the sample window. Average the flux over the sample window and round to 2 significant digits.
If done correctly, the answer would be 4.0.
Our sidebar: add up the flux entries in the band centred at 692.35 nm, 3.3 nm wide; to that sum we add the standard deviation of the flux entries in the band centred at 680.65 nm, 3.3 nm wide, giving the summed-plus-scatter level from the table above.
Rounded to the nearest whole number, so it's 39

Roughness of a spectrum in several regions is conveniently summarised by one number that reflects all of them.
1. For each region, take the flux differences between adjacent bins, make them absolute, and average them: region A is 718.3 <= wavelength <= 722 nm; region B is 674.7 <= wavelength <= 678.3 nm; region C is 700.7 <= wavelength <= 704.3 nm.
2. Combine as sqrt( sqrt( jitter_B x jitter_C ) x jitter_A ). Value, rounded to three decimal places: 0.251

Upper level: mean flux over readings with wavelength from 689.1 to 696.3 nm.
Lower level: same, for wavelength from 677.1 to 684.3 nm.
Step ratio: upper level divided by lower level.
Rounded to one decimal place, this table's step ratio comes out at 1.3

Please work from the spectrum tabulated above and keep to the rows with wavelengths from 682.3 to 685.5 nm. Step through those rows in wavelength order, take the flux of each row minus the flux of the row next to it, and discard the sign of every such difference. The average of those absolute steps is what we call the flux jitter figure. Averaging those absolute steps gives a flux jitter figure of 0.07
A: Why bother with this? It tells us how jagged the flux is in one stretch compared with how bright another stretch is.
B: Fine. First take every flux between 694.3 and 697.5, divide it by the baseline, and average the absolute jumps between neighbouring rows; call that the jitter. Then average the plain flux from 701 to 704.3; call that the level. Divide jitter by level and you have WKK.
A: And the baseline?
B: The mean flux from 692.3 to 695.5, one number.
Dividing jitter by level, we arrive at 0.0088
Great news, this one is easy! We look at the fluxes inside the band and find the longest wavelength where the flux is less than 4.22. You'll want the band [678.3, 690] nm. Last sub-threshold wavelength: 688.50 nm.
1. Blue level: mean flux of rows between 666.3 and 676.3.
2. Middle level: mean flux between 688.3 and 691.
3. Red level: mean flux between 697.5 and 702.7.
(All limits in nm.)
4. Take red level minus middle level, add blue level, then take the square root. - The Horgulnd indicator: 2.4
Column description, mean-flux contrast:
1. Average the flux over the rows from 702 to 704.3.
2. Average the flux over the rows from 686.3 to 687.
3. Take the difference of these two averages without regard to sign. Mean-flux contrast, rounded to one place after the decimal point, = 2.8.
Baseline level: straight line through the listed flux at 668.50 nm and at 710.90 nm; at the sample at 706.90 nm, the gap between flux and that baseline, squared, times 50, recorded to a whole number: 10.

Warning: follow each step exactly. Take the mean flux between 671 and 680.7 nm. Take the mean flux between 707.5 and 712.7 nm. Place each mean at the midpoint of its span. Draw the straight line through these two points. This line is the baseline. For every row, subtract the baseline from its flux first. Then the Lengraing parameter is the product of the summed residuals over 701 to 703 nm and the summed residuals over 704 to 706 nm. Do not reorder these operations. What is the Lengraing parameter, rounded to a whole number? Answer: 69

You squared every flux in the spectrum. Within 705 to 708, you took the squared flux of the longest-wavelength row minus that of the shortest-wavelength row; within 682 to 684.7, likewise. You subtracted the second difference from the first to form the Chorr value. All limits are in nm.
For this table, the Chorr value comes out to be -10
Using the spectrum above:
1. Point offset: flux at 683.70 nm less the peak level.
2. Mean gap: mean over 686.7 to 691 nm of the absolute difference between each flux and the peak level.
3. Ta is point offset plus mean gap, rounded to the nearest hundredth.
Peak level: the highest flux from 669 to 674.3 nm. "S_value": -0.15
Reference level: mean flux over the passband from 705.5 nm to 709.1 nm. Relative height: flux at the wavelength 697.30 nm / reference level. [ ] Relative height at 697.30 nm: 1.04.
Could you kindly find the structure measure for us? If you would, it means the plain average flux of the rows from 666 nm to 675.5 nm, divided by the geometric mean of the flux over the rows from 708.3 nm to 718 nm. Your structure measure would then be 0.89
